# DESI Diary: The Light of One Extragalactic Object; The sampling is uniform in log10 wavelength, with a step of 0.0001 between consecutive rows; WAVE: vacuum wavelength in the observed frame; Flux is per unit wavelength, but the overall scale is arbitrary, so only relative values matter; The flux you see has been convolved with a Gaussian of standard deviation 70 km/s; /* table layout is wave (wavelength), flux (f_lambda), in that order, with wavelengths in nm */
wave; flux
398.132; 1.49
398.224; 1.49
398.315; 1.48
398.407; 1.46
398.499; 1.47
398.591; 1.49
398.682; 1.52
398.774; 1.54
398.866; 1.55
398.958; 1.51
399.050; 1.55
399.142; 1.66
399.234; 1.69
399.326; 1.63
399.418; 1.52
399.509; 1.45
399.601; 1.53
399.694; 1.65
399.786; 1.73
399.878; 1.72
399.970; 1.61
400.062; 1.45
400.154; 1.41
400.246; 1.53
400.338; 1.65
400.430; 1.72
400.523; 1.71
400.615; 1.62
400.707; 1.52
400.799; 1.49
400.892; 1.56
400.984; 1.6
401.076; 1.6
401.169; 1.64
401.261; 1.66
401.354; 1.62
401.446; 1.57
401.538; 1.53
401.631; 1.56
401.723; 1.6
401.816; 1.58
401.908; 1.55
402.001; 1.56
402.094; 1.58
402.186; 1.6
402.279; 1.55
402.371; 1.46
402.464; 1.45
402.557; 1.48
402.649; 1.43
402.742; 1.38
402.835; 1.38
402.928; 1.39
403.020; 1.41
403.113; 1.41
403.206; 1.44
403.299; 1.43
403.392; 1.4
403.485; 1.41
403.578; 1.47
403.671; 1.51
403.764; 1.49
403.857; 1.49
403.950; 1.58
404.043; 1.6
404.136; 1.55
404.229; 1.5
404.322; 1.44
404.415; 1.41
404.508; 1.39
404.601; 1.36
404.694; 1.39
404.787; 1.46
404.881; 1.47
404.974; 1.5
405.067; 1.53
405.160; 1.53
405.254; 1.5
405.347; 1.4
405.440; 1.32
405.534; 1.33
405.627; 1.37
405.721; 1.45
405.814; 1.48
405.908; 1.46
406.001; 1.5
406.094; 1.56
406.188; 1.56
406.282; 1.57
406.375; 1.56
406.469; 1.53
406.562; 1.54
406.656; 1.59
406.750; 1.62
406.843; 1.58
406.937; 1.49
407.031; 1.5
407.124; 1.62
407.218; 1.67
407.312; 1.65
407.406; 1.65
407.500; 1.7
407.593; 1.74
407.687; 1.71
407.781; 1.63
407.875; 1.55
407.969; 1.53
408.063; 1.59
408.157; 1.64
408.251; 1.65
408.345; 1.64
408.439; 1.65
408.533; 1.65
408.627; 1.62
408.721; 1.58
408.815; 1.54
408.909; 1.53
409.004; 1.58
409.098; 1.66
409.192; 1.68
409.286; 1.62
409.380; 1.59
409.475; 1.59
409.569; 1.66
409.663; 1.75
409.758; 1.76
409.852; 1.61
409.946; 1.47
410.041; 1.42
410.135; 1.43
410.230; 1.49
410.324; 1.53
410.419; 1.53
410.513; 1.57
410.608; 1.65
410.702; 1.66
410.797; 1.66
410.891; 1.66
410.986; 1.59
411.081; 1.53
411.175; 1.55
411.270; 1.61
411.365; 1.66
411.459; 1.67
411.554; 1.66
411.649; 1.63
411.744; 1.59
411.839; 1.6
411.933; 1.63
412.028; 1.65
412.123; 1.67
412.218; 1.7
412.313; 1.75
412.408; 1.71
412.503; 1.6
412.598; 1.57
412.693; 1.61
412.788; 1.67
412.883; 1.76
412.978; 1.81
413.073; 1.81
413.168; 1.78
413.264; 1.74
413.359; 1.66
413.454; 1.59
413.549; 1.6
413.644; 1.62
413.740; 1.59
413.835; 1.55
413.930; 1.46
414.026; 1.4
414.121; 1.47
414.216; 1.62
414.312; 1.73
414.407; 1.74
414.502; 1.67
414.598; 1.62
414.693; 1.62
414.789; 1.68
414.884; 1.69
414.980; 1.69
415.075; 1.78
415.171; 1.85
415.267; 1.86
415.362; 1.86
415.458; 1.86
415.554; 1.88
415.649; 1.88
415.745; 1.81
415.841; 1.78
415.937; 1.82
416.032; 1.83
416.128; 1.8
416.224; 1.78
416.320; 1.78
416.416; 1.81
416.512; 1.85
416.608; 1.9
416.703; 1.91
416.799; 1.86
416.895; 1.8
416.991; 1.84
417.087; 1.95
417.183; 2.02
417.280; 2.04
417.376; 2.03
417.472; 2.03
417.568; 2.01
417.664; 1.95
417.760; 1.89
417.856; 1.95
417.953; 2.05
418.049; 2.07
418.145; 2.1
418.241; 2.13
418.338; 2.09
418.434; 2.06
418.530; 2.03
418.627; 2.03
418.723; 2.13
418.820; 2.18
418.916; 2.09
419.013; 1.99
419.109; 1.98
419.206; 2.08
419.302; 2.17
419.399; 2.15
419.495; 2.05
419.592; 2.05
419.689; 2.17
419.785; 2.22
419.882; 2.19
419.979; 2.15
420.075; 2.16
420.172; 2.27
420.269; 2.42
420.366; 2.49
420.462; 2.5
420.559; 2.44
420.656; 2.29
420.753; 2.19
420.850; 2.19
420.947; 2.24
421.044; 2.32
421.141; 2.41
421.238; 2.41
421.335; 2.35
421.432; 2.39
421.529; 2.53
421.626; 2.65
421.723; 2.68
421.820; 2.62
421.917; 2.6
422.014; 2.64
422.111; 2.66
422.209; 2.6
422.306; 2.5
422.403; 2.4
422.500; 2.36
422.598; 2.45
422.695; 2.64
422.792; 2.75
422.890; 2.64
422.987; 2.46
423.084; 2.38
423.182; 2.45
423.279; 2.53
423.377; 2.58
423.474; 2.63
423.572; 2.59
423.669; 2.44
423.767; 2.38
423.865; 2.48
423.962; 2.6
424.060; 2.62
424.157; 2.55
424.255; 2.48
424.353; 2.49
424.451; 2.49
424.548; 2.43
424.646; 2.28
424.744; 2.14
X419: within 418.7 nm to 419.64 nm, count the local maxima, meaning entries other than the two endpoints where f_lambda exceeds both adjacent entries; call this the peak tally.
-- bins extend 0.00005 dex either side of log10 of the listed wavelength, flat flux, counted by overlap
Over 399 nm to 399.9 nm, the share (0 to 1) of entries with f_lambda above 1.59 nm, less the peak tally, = -1.4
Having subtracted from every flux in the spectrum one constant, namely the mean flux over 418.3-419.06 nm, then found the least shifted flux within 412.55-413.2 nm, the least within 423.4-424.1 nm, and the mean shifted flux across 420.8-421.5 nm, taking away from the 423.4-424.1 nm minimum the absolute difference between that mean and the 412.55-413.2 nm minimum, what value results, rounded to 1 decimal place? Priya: -0.5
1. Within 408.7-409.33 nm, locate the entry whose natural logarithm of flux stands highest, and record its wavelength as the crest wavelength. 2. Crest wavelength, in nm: 409.192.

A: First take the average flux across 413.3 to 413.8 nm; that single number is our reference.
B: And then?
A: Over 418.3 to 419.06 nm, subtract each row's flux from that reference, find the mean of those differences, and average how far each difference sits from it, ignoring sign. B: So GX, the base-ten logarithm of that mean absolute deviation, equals -1.32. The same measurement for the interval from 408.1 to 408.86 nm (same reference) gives -1.51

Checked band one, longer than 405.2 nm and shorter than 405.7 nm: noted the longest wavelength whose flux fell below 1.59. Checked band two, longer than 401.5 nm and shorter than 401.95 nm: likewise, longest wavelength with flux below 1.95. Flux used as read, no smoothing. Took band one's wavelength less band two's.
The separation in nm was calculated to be 3.72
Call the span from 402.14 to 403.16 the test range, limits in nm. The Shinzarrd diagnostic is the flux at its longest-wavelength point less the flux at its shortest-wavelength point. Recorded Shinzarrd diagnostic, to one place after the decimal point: -0.2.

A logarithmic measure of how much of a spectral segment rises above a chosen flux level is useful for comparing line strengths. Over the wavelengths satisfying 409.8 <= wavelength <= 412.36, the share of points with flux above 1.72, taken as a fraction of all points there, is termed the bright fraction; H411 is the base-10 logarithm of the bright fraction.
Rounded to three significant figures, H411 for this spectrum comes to -1.43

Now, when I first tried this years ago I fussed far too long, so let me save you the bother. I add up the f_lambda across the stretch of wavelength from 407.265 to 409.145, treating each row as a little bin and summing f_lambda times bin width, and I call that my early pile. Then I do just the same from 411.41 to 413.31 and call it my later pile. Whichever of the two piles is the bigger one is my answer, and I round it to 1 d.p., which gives 3.2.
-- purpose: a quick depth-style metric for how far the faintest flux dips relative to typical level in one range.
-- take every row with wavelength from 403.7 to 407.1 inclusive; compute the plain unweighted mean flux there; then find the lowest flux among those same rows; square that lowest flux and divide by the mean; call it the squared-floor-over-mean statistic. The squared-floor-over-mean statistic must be 1.17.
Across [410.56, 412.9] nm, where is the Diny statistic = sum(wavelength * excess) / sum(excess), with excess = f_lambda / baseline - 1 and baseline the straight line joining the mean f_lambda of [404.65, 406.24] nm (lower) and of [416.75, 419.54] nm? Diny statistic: 411.83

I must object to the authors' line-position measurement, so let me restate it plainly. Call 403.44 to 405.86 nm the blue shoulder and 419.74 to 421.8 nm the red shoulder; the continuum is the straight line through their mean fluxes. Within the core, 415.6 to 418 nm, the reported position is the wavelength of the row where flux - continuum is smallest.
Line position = 416.895 nm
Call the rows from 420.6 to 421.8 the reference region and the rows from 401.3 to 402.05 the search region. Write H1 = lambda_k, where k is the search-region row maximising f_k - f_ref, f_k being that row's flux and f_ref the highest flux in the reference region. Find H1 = 401.354 nm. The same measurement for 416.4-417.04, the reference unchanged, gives 416.703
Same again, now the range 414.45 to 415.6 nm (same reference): 415.554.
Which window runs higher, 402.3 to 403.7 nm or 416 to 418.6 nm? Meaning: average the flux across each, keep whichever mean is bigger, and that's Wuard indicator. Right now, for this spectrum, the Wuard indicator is 1.95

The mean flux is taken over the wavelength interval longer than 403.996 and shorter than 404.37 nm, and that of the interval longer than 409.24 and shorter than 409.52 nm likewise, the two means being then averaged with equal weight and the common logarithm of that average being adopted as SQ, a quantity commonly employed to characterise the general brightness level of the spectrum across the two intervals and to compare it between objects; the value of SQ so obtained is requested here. 0.193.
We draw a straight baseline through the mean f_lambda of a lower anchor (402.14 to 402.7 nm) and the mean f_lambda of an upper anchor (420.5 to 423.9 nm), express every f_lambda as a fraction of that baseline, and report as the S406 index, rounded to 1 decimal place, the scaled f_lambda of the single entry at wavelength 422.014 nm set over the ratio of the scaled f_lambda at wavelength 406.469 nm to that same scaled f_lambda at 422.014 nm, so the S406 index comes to 1.3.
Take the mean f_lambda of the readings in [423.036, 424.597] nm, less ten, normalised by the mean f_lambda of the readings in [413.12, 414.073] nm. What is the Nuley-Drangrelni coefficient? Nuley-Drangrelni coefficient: -4.7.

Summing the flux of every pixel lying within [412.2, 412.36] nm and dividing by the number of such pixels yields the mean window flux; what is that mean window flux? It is 1.73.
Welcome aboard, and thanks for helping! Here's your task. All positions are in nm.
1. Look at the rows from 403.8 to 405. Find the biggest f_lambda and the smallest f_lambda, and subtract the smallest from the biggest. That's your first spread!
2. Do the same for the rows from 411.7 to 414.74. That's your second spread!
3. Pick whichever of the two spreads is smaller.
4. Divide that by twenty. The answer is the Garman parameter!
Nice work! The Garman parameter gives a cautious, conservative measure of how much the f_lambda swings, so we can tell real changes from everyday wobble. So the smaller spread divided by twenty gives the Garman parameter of 0.012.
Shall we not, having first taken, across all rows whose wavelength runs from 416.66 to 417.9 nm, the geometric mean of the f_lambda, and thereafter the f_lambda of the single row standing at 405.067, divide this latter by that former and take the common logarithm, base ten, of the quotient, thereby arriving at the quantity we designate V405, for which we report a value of -0.10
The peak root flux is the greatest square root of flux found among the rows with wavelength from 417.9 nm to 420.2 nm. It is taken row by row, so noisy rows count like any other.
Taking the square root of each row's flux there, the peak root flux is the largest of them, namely 1.507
